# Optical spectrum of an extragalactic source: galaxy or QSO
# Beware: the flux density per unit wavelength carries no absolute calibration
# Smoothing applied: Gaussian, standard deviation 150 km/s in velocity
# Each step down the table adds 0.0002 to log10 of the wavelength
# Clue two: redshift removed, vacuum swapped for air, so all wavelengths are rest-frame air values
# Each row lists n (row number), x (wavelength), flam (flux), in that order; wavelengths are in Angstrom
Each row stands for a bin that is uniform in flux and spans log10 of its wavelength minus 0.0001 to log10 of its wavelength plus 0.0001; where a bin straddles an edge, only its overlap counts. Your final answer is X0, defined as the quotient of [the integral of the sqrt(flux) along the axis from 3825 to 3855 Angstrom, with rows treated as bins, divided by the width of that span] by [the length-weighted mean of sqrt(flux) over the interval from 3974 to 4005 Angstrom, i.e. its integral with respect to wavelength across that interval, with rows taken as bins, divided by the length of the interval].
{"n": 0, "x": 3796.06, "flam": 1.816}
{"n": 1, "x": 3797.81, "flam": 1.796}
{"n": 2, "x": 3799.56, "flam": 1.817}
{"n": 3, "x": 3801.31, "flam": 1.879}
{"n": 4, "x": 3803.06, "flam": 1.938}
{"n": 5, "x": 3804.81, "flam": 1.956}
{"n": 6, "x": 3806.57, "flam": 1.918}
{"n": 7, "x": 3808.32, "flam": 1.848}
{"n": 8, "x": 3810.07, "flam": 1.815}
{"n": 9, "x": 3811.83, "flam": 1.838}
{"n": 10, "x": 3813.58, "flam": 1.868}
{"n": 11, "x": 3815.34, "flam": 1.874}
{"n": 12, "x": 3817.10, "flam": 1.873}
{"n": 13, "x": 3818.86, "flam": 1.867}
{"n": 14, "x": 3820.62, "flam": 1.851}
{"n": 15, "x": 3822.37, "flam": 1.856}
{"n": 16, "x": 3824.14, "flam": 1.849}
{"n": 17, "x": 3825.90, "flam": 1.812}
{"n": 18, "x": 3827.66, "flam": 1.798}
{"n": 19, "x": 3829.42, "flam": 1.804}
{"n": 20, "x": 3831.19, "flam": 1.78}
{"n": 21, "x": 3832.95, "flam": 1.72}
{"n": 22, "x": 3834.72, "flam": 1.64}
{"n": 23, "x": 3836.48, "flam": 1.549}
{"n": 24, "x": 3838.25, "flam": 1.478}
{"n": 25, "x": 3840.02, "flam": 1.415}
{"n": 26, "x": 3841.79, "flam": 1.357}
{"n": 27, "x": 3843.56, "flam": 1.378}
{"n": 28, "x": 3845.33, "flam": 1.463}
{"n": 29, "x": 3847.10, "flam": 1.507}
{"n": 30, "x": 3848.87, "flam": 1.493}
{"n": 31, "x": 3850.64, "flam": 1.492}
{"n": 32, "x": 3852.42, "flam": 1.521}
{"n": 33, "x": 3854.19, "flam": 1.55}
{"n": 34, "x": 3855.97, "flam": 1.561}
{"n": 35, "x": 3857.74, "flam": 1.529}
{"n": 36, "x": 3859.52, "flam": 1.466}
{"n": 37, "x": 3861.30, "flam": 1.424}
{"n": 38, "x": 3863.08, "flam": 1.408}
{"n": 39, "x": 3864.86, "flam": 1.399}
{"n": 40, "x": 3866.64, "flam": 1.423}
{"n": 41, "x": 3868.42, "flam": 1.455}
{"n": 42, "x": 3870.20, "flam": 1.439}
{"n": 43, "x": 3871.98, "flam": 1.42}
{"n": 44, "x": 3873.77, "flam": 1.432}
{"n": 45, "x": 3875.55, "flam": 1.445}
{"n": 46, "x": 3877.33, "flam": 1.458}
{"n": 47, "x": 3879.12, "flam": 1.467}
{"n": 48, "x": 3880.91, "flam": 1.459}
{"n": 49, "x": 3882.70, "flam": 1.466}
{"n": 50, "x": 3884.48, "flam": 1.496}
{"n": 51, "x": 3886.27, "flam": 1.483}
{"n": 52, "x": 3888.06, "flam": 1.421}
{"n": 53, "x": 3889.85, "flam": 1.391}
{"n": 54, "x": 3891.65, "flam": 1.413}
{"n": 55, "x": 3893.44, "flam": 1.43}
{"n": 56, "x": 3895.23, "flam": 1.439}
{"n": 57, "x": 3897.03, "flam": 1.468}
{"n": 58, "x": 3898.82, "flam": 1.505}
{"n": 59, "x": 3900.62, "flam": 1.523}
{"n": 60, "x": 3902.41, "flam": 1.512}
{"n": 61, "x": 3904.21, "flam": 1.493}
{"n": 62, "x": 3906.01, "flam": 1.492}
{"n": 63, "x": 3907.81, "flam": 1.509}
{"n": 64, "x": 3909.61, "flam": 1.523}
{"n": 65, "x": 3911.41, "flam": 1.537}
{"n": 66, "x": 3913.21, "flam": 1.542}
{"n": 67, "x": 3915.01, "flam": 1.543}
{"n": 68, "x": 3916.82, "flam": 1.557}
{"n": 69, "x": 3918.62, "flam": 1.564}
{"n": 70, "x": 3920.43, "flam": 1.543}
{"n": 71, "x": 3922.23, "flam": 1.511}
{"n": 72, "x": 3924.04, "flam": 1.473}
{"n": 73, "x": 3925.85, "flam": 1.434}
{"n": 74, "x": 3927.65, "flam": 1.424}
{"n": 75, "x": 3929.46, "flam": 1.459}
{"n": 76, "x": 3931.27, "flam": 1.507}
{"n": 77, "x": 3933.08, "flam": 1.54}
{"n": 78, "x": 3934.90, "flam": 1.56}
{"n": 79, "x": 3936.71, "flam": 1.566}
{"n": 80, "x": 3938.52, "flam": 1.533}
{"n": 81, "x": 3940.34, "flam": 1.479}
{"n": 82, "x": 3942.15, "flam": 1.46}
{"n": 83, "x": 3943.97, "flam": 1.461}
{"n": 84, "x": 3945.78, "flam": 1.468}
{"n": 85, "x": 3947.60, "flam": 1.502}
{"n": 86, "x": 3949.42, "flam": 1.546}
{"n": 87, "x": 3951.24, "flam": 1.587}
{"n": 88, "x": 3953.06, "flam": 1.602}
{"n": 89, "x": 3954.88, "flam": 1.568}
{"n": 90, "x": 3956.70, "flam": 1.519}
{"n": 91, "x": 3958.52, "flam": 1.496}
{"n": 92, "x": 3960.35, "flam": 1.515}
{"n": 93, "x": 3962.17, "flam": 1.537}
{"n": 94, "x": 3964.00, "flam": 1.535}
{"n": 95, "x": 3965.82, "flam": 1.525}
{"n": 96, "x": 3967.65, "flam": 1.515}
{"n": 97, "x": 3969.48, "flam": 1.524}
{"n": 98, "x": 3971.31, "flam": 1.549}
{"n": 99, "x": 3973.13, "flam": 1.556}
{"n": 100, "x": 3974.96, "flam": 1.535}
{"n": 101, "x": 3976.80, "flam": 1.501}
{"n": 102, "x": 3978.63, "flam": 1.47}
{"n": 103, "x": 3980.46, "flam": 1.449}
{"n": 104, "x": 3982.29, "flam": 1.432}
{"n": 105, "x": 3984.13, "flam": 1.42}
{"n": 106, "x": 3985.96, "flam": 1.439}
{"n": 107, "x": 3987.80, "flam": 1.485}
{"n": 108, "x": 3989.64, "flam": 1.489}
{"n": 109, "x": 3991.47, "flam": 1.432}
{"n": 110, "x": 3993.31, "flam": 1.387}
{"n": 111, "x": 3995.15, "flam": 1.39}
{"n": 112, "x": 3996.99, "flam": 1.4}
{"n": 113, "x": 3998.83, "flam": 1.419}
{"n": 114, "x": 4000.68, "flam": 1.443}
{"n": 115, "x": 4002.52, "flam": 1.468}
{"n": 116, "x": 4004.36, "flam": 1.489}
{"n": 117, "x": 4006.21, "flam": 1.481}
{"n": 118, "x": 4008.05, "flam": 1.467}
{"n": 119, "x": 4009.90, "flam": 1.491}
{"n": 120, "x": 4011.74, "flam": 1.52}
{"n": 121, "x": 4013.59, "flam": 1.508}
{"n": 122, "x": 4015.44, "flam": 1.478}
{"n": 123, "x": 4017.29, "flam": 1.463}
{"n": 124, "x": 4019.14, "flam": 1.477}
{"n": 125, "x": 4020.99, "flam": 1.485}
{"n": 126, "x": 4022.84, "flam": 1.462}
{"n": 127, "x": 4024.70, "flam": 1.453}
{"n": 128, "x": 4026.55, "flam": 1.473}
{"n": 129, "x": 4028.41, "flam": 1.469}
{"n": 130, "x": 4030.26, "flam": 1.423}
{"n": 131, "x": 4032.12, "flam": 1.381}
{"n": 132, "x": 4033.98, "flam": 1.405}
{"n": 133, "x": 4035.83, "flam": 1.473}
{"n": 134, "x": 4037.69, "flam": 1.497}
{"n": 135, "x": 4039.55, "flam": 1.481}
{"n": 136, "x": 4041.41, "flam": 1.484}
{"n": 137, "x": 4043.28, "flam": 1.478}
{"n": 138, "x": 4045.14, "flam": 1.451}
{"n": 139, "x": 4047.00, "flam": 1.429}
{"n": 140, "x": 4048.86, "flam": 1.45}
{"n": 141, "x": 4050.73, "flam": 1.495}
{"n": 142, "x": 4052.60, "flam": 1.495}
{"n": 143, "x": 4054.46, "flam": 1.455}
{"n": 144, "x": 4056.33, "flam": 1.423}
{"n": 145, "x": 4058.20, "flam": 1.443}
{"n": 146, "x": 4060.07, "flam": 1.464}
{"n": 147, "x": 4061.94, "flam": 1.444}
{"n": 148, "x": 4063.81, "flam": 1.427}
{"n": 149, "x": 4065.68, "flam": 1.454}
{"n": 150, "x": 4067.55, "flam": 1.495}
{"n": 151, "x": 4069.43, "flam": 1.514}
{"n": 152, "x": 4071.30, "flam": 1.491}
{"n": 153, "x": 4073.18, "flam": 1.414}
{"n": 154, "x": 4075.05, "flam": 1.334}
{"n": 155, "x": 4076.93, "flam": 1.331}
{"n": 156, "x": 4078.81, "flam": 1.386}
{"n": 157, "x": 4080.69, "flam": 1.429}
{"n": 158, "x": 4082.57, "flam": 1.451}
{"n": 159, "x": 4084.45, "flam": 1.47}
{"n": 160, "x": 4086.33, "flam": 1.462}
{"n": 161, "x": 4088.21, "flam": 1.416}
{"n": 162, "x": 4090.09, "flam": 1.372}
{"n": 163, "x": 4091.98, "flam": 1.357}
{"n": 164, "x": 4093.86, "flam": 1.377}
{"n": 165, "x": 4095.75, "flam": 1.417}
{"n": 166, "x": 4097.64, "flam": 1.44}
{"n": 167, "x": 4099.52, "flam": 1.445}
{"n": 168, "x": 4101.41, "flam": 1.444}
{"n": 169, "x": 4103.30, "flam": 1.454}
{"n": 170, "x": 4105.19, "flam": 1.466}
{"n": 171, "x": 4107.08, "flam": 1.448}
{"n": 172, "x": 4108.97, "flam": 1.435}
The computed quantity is 1.041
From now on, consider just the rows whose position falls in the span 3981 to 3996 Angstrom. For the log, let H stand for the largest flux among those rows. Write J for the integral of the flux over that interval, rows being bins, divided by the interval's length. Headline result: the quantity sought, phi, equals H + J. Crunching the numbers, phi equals 2.92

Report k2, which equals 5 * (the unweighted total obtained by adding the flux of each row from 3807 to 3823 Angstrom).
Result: 83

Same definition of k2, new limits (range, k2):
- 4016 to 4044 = 110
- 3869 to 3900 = 123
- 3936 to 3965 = 122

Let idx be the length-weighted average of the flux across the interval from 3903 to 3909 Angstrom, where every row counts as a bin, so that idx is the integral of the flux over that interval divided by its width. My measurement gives 1.50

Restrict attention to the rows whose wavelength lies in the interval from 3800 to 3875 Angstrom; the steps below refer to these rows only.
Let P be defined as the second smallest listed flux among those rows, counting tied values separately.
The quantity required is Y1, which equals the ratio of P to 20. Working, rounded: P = 1.378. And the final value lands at 0.0689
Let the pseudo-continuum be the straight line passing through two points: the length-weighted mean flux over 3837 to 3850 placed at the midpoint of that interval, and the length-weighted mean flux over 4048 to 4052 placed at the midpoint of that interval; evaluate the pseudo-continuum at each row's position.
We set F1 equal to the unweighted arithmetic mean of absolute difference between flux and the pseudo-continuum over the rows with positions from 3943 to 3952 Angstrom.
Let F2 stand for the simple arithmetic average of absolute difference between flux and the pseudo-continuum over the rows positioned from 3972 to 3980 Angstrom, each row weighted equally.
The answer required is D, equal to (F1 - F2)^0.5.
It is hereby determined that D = 0.03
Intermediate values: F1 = 0.054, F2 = 0.05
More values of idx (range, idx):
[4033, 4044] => 1.47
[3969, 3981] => 1.51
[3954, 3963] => 1.53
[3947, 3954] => 1.56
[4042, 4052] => 1.46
